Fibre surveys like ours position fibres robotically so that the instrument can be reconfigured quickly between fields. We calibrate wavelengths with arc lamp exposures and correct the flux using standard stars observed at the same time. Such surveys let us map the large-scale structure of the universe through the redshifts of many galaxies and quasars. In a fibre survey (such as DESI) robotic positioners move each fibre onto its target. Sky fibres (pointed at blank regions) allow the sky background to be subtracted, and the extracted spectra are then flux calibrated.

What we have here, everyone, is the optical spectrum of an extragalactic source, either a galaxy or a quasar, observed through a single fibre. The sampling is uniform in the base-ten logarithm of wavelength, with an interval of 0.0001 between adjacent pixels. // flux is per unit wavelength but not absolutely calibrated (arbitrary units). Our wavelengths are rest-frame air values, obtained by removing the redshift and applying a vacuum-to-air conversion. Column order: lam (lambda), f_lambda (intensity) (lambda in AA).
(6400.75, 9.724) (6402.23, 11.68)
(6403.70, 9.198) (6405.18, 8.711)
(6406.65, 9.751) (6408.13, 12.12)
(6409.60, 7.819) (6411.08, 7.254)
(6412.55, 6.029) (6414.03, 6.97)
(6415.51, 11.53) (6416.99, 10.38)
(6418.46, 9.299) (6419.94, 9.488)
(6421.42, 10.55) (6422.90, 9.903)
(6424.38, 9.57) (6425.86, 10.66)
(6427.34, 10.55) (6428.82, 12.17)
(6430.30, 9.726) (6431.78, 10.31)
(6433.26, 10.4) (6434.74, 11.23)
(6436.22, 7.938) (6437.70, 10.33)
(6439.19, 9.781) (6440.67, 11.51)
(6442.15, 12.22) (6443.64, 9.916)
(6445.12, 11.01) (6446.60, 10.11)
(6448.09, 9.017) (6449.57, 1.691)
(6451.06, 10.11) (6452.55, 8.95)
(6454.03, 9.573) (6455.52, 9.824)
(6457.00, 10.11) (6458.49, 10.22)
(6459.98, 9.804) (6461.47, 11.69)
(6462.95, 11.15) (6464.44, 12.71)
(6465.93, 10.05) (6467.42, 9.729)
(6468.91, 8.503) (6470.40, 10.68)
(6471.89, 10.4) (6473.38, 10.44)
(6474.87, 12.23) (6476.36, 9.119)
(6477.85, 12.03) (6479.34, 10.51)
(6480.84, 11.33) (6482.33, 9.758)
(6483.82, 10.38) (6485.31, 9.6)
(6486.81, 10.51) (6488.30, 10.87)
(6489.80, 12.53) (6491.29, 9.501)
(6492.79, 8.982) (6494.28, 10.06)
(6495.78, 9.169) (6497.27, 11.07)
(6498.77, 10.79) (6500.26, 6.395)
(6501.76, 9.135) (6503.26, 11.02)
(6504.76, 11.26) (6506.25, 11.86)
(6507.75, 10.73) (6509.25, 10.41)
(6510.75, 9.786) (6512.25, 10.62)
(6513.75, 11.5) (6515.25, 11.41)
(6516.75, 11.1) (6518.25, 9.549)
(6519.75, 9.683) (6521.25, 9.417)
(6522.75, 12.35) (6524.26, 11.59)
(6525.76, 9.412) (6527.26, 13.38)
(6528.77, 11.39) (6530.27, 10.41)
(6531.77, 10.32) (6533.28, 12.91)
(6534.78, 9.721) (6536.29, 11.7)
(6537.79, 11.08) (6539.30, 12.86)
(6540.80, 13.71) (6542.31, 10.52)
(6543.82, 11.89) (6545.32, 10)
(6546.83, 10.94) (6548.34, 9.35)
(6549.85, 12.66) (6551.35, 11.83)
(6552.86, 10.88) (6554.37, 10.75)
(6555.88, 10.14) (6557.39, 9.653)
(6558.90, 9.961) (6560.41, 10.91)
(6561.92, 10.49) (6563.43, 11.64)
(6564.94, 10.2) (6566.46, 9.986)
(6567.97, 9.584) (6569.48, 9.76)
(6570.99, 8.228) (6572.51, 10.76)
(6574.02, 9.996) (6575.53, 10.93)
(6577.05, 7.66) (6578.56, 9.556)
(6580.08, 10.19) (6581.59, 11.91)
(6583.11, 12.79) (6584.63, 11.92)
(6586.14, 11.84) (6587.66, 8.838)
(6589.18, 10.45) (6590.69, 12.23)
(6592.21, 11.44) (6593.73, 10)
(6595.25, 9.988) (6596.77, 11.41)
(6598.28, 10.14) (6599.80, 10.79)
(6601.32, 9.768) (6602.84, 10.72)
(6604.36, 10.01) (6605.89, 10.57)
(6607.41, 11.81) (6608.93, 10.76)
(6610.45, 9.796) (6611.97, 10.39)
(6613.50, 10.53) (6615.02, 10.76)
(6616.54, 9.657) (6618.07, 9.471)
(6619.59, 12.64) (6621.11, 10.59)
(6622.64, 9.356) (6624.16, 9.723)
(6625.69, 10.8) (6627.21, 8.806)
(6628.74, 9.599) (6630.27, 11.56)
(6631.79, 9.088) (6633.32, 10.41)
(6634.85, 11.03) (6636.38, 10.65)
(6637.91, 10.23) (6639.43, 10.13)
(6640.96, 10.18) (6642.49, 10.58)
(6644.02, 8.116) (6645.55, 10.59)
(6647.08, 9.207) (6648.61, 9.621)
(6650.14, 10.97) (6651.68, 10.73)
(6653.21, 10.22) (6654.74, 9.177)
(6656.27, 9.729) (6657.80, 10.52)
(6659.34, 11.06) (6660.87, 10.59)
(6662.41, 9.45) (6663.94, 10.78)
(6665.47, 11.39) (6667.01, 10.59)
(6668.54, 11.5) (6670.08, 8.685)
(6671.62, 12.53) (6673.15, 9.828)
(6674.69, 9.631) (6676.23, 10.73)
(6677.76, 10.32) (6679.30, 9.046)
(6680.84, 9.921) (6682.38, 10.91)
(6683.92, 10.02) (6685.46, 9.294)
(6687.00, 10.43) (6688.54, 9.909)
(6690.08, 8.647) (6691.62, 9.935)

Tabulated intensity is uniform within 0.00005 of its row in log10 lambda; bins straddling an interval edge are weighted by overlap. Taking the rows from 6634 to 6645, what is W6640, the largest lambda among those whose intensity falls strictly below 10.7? 6644.02 AA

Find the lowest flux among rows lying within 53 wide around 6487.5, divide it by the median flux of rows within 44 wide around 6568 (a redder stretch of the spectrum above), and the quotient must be 0.6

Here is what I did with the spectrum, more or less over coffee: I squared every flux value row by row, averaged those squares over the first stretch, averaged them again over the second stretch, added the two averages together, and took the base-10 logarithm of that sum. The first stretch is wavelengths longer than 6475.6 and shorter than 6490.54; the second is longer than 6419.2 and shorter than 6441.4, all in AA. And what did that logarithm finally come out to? 2.345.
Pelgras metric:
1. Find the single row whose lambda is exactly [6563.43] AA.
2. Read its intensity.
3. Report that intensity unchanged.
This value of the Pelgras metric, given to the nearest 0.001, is 11.640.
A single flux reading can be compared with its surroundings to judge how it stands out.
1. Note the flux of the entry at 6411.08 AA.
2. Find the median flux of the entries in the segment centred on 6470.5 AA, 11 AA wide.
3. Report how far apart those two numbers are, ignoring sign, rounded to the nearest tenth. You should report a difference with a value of 3.1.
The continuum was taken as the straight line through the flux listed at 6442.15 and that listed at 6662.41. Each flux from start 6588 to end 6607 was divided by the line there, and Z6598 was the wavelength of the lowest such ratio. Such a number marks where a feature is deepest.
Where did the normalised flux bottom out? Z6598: 6601.32 AA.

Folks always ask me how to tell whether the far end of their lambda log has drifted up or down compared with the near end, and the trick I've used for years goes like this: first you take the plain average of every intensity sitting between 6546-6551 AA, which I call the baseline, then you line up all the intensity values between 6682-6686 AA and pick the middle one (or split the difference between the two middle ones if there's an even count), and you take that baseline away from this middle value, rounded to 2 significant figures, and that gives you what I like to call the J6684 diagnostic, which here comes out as -1.0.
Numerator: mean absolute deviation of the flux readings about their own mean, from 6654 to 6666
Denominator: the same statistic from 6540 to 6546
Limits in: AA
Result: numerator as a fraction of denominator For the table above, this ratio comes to 0.52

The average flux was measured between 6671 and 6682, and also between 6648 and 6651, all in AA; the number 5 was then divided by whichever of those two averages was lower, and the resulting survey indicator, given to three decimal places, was 0.486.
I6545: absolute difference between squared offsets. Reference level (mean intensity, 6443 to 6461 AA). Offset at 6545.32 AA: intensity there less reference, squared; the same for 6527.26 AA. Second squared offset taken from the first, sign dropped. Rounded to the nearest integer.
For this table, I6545 17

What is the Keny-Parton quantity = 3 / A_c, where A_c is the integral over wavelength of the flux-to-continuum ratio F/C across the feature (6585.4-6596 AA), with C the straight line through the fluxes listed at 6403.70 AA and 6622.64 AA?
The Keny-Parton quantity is 0.25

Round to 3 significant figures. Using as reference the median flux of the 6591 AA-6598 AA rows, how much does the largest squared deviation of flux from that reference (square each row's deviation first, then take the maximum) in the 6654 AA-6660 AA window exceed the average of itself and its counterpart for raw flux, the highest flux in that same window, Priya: -4.36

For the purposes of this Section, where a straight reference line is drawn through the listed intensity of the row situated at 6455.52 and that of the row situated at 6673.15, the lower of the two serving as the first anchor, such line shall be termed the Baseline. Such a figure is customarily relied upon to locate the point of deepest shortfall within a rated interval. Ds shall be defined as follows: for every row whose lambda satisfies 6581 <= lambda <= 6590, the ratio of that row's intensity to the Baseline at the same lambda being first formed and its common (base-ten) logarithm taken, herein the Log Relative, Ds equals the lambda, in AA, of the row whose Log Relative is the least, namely 6587.66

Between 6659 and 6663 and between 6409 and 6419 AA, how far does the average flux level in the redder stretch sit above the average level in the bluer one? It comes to 1.9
